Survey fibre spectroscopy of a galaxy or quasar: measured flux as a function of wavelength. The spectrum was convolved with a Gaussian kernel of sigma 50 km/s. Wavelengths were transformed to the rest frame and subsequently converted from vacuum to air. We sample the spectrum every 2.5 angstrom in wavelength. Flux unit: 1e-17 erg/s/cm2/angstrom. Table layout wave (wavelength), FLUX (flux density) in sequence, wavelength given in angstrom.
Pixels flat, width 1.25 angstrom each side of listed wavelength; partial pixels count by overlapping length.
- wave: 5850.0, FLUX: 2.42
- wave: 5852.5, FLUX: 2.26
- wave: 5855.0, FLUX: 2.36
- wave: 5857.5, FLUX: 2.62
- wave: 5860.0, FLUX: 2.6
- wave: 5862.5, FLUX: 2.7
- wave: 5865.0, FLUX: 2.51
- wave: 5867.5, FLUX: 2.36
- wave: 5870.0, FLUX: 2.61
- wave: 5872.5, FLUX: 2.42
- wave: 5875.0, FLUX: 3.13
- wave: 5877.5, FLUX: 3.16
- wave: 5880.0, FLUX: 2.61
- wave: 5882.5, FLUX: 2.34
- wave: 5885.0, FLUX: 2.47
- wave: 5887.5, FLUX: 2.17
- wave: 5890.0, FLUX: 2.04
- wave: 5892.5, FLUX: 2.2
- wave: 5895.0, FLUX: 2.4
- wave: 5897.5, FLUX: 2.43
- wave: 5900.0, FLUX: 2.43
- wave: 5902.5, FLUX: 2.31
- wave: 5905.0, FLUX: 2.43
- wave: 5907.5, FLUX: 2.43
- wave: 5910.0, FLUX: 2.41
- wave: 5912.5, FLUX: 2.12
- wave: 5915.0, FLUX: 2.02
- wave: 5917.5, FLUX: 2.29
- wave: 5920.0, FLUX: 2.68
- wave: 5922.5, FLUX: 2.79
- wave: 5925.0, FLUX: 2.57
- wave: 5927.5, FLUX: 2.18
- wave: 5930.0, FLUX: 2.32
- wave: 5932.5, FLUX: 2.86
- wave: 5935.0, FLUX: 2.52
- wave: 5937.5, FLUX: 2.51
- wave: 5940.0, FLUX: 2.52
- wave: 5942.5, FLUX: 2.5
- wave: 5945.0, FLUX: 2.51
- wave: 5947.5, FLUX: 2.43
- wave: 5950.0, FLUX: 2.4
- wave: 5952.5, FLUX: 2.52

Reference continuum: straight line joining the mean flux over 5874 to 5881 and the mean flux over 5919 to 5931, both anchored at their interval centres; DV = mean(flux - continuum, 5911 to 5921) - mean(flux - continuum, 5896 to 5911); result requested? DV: 0.0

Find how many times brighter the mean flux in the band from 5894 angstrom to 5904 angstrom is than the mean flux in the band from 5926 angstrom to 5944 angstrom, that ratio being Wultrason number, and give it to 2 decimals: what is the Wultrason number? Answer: 0.96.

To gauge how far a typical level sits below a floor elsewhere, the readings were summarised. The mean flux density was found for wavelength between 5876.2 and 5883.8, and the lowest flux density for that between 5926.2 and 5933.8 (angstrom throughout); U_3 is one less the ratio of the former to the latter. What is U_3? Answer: -0.24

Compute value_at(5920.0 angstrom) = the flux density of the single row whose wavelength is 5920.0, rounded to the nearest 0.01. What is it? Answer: 2.68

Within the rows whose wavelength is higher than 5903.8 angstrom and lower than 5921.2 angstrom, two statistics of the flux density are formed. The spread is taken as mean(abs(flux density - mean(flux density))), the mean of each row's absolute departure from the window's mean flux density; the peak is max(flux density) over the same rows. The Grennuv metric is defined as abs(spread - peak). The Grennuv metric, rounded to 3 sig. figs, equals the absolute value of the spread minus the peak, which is 2.51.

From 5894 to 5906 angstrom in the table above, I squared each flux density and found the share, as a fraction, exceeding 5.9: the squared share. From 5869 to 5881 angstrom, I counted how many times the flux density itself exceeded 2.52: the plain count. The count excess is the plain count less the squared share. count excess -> 3.4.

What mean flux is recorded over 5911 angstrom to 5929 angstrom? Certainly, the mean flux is 2.38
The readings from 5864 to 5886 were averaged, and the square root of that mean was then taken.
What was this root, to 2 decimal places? 1.62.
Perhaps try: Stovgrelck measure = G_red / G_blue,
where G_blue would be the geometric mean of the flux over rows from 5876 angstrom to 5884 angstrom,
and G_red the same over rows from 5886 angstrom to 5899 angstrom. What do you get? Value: 0.84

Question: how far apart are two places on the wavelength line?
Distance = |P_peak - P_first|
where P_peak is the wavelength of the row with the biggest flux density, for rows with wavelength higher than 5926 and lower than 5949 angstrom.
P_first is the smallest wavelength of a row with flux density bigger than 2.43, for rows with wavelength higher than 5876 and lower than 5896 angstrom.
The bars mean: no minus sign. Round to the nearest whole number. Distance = 55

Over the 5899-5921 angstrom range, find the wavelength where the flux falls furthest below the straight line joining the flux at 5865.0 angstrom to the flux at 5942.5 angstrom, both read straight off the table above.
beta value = 5915.0 angstrom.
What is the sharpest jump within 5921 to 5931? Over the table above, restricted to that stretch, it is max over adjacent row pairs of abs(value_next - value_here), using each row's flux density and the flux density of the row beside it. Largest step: 0.39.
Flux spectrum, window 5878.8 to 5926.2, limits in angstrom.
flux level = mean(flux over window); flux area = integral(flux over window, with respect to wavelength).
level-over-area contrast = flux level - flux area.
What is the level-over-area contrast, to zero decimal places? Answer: -110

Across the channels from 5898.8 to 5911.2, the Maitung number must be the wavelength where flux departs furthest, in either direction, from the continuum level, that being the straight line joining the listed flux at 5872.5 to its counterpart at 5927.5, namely 5907.5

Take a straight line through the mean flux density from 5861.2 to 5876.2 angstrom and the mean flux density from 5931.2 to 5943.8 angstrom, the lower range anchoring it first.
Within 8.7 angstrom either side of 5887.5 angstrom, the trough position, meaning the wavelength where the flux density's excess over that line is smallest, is 5890.0 angstrom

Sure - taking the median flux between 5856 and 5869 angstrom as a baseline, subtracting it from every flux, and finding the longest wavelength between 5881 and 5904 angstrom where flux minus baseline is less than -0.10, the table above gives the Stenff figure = 5902.5 angstrom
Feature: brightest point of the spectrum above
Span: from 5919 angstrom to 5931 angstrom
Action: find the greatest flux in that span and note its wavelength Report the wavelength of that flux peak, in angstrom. 5922.5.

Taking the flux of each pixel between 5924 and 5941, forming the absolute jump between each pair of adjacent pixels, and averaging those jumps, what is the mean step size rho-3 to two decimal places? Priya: 0.24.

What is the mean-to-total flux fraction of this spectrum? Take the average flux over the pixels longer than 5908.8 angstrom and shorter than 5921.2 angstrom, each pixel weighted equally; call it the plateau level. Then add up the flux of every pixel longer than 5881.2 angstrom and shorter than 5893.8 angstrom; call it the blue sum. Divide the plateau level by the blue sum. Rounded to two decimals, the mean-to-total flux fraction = 0.21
